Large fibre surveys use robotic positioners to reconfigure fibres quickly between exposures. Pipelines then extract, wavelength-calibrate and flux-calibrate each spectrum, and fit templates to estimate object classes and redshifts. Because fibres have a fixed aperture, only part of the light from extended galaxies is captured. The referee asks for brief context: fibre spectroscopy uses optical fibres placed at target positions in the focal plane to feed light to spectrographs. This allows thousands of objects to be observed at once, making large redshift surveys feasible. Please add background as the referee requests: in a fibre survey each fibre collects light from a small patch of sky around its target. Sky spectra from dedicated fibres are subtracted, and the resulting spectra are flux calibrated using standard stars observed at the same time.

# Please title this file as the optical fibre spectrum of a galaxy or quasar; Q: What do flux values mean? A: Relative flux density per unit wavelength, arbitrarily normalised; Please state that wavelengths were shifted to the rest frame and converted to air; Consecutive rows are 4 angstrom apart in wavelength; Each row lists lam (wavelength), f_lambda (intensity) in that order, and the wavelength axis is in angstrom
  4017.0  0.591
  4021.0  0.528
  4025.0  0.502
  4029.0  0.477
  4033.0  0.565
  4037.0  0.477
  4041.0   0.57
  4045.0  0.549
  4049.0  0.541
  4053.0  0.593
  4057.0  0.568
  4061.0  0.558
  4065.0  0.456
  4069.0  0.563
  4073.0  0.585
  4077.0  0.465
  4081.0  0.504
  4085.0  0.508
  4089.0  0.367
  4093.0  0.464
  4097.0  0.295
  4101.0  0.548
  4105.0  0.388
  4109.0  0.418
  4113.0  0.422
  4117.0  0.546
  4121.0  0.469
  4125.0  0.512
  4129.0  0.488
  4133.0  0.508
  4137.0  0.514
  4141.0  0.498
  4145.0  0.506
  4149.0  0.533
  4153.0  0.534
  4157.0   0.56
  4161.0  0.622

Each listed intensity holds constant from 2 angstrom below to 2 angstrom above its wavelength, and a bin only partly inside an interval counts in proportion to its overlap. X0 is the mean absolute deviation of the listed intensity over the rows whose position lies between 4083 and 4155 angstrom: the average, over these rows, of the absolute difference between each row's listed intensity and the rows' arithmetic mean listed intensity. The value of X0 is 0.05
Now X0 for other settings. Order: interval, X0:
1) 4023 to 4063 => 0.03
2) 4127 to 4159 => 0.02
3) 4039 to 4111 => 0.07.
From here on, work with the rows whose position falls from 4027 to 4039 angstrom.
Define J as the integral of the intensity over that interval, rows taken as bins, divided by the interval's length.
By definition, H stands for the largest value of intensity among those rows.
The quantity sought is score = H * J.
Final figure 0.286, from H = 0.565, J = 0.506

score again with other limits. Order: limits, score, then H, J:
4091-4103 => 0.239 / 0.548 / 0.436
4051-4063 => 0.340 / 0.593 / 0.573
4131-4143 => 0.260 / 0.514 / 0.507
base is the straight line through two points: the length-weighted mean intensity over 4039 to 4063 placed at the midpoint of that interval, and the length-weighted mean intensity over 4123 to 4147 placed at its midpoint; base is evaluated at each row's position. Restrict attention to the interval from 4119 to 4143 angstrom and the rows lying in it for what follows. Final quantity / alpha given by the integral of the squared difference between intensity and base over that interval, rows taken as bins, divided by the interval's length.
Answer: 0.000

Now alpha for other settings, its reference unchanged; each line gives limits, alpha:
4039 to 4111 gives 0.008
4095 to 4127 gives 0.012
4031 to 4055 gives 0.002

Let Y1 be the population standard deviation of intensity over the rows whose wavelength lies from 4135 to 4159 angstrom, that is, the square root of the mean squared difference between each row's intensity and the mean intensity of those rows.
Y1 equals 0.021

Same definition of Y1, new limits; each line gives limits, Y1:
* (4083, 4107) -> 0.087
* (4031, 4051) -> 0.033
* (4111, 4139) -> 0.037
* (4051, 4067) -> 0.052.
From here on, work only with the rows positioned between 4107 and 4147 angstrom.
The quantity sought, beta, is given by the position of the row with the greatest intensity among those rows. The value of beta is 4117.0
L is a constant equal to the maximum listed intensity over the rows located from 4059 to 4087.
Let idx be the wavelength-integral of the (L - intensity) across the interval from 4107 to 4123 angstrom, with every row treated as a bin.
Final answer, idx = 1.9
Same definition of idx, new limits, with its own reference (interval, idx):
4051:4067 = 0.7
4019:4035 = 1.1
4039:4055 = 0.3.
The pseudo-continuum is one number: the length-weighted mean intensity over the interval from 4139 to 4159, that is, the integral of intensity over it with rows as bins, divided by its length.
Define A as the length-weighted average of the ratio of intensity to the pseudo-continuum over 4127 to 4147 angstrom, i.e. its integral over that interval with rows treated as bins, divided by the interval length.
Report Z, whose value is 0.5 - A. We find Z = -0.46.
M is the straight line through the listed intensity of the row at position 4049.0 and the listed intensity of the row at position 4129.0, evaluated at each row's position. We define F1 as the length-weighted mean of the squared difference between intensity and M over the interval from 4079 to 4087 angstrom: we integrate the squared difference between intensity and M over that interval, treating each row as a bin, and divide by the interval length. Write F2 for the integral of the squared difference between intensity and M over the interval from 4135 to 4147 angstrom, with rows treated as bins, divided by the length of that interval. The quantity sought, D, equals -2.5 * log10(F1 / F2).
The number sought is 1.6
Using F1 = 0.0002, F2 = 0.0007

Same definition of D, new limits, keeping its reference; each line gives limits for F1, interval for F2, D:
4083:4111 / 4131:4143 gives -3.3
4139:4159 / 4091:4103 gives 1.8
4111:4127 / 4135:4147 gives -1.3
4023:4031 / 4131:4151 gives -1.4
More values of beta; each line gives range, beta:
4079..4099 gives 4085.0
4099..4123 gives 4101.0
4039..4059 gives 4053.0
